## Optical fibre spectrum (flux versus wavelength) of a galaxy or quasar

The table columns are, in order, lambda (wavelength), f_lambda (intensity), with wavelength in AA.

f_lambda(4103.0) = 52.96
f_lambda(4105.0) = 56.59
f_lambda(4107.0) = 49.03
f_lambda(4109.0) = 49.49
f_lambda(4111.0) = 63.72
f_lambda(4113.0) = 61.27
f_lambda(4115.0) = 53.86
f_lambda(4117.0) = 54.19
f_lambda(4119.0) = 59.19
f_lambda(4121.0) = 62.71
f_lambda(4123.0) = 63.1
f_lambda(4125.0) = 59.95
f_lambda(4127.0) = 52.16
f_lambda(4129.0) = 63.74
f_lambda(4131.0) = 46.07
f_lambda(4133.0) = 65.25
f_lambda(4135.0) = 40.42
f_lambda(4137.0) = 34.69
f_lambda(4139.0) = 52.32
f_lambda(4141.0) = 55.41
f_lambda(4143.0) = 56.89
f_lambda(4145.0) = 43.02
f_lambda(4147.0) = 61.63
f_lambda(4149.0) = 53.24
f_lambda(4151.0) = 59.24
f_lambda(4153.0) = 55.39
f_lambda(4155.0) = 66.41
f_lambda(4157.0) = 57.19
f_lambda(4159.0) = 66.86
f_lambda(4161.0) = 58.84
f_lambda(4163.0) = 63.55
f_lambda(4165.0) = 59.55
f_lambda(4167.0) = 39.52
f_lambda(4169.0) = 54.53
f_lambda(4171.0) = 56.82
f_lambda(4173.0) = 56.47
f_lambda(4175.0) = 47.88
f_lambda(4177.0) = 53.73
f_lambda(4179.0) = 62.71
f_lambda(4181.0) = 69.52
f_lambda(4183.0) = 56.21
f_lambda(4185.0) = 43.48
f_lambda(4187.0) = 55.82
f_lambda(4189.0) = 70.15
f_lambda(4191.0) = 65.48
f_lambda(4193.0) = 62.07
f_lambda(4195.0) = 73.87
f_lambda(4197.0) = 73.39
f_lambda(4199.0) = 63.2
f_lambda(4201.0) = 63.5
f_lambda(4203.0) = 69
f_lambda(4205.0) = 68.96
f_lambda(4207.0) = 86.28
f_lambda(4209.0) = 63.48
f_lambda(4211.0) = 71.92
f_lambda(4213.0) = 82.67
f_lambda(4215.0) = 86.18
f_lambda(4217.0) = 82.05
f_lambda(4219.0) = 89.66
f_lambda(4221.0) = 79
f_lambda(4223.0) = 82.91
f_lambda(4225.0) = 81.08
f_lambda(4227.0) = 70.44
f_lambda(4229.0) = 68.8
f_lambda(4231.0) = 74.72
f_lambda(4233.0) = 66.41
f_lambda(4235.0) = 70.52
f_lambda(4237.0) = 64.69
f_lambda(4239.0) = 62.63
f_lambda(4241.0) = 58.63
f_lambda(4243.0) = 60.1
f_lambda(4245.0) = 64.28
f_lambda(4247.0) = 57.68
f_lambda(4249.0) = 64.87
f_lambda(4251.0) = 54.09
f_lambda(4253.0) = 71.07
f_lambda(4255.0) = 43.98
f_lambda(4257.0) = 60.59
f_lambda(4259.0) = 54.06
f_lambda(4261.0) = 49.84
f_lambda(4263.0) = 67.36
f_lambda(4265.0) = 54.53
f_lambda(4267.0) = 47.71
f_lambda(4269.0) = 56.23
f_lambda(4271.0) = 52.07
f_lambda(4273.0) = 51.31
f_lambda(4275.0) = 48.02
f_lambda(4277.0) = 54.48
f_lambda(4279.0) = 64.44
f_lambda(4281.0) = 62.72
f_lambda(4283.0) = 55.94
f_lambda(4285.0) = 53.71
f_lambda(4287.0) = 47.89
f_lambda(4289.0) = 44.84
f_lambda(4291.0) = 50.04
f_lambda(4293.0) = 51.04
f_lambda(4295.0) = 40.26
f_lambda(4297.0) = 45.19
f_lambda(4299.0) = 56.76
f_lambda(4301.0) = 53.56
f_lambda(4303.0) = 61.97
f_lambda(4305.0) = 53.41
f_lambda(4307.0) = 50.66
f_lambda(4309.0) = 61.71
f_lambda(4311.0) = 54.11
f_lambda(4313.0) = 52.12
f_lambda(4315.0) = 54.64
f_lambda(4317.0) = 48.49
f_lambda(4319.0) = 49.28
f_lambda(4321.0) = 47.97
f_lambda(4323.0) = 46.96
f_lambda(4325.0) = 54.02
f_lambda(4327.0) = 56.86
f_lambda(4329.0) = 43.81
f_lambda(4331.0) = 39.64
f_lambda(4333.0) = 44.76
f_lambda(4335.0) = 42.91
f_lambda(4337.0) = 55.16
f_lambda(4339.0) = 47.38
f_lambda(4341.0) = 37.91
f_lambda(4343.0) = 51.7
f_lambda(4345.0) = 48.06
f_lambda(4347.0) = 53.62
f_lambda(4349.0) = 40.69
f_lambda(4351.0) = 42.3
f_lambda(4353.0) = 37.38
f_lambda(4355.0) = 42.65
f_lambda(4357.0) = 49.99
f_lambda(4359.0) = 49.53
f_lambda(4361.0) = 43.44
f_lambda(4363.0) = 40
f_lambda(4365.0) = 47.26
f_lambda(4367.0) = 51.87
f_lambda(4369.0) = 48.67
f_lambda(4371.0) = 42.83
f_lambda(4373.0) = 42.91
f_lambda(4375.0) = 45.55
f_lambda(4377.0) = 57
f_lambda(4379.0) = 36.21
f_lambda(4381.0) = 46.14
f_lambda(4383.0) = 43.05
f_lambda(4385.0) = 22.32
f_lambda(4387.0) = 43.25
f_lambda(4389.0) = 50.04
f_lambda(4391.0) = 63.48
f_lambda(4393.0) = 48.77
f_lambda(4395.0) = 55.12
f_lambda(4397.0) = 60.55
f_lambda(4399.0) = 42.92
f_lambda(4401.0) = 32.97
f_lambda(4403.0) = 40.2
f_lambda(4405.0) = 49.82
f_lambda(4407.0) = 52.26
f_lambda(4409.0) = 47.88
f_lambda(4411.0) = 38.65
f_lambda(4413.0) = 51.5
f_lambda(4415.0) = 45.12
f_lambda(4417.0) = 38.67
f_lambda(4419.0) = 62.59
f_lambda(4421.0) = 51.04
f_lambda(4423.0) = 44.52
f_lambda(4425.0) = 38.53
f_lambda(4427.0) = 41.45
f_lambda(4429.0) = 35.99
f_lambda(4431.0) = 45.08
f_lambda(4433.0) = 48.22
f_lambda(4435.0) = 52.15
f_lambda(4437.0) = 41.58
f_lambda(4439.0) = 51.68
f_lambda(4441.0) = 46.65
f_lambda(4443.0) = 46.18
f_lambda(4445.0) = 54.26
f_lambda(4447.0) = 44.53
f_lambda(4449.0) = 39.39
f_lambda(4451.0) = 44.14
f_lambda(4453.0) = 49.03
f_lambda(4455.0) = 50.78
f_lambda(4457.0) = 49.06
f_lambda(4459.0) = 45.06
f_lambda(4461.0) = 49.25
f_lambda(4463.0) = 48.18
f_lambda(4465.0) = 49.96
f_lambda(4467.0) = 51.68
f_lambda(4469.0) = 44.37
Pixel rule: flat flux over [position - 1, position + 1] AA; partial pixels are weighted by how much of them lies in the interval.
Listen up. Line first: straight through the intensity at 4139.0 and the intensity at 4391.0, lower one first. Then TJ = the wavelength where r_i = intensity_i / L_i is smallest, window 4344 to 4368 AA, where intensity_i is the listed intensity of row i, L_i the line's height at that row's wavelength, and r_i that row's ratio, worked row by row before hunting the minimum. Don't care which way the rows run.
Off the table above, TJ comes 4353.0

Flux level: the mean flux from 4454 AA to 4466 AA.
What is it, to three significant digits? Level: 48.7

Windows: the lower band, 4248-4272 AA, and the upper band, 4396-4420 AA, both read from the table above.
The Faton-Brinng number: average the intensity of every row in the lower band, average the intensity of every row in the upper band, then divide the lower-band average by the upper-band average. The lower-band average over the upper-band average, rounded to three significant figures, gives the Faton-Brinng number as 1.20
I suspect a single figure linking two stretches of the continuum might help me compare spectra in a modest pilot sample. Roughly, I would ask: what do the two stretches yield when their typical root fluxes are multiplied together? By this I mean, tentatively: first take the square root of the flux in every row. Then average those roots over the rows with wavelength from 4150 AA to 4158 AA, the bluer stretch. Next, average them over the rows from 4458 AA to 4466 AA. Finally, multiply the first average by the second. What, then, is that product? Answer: 53.5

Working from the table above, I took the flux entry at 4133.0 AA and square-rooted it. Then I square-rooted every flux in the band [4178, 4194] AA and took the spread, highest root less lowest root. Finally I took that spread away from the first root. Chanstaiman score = 6.30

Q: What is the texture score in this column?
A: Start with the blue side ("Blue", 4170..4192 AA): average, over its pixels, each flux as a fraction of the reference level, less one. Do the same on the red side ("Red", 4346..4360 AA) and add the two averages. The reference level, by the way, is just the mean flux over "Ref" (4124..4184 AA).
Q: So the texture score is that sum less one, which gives -1.15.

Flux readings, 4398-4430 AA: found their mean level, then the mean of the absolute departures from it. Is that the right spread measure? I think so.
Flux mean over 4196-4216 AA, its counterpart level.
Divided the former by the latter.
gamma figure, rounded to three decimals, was 0.082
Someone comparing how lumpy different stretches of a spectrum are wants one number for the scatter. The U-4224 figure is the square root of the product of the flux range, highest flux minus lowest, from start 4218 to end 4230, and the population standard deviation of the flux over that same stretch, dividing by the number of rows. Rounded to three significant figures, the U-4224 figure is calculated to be 12.2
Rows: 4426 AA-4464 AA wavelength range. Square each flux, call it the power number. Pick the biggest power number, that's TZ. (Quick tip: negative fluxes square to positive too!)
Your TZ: 2944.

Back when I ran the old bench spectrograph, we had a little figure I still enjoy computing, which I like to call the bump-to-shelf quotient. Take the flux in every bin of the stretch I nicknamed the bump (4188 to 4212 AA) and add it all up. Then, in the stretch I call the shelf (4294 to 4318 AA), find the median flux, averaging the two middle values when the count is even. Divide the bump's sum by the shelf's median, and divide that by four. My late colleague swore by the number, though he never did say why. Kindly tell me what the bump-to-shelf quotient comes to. 3.9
